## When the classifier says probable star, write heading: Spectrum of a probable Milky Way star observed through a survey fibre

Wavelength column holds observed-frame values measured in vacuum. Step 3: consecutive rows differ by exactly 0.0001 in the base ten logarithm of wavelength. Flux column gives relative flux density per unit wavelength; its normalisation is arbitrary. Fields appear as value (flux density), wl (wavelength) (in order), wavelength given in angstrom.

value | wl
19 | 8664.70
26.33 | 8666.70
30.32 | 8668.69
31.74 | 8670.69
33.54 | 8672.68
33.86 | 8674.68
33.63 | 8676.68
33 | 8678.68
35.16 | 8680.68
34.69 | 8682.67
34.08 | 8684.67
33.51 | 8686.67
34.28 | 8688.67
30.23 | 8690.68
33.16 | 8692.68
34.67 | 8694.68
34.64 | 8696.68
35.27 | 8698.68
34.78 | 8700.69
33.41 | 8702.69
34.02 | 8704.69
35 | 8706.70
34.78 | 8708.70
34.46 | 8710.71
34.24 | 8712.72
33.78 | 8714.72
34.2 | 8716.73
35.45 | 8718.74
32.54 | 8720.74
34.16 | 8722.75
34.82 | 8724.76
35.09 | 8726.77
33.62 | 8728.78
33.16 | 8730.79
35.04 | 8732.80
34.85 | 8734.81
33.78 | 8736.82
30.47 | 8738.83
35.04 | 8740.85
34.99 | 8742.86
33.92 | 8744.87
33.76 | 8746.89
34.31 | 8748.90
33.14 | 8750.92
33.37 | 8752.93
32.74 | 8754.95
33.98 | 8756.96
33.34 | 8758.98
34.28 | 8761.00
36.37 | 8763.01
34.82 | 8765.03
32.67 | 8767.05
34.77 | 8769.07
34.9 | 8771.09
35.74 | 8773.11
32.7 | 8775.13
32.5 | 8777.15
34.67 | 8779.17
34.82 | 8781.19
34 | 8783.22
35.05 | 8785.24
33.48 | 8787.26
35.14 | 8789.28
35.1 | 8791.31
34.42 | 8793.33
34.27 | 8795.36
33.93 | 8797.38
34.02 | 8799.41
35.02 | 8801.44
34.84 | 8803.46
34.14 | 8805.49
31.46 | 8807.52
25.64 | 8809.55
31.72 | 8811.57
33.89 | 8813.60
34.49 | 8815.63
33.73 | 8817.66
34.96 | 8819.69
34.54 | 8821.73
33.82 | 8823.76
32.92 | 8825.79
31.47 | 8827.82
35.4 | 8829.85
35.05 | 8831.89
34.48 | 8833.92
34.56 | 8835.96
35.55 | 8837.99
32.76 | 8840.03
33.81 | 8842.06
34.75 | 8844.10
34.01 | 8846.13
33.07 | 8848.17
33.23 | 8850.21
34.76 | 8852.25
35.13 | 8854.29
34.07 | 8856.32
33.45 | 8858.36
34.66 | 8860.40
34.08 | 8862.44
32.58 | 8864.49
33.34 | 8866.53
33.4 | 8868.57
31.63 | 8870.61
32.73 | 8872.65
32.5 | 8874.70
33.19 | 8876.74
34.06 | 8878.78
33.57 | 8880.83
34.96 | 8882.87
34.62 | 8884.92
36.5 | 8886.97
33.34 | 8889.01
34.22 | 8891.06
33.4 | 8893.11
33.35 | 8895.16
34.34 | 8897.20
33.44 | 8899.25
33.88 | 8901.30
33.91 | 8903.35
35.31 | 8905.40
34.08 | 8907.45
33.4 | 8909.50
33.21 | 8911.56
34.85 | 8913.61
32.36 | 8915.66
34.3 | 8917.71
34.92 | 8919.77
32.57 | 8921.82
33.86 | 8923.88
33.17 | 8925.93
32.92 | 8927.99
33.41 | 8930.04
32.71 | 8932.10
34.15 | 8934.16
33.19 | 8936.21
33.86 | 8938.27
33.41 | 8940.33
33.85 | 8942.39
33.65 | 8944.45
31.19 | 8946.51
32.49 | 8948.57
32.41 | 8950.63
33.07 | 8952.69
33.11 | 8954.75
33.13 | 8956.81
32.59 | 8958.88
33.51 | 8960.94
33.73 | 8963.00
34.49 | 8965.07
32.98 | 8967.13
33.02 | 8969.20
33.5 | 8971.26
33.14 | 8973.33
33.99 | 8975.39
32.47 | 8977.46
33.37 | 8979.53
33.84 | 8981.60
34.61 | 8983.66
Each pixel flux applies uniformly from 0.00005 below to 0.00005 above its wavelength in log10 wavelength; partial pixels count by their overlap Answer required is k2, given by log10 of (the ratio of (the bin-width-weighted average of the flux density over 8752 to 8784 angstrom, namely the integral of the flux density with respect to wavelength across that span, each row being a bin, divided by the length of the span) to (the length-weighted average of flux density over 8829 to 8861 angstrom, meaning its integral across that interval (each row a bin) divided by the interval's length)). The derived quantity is -0.002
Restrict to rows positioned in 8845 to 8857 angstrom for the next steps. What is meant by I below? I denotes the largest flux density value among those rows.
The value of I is 35.13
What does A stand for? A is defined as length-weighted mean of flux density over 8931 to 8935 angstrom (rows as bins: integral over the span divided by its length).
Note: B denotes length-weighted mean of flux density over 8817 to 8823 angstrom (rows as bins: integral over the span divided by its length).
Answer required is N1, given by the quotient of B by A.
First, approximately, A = 33.3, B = 34.4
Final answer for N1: 1.03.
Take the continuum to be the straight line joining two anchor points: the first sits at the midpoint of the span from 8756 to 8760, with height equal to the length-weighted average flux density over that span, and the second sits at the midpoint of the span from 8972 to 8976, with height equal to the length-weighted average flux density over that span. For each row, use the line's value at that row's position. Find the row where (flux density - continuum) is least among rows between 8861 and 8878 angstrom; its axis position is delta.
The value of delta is 8870.61 angstrom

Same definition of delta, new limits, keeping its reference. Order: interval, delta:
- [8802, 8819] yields 8809.55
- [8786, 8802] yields 8787.26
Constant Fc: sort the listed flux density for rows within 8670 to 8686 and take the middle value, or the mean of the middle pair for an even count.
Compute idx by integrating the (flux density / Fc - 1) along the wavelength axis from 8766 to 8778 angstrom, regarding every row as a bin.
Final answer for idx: 0.06 angstrom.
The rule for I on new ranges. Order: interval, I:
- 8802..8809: 34.84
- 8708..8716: 34.78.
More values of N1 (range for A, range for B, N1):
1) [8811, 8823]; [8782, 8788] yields 1.01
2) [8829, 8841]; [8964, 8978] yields 0.97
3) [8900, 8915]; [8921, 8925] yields 0.98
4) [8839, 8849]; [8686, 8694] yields 0.97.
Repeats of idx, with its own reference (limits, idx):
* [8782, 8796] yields 0.32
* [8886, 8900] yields 0.14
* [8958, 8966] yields -0.04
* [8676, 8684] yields 0.09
